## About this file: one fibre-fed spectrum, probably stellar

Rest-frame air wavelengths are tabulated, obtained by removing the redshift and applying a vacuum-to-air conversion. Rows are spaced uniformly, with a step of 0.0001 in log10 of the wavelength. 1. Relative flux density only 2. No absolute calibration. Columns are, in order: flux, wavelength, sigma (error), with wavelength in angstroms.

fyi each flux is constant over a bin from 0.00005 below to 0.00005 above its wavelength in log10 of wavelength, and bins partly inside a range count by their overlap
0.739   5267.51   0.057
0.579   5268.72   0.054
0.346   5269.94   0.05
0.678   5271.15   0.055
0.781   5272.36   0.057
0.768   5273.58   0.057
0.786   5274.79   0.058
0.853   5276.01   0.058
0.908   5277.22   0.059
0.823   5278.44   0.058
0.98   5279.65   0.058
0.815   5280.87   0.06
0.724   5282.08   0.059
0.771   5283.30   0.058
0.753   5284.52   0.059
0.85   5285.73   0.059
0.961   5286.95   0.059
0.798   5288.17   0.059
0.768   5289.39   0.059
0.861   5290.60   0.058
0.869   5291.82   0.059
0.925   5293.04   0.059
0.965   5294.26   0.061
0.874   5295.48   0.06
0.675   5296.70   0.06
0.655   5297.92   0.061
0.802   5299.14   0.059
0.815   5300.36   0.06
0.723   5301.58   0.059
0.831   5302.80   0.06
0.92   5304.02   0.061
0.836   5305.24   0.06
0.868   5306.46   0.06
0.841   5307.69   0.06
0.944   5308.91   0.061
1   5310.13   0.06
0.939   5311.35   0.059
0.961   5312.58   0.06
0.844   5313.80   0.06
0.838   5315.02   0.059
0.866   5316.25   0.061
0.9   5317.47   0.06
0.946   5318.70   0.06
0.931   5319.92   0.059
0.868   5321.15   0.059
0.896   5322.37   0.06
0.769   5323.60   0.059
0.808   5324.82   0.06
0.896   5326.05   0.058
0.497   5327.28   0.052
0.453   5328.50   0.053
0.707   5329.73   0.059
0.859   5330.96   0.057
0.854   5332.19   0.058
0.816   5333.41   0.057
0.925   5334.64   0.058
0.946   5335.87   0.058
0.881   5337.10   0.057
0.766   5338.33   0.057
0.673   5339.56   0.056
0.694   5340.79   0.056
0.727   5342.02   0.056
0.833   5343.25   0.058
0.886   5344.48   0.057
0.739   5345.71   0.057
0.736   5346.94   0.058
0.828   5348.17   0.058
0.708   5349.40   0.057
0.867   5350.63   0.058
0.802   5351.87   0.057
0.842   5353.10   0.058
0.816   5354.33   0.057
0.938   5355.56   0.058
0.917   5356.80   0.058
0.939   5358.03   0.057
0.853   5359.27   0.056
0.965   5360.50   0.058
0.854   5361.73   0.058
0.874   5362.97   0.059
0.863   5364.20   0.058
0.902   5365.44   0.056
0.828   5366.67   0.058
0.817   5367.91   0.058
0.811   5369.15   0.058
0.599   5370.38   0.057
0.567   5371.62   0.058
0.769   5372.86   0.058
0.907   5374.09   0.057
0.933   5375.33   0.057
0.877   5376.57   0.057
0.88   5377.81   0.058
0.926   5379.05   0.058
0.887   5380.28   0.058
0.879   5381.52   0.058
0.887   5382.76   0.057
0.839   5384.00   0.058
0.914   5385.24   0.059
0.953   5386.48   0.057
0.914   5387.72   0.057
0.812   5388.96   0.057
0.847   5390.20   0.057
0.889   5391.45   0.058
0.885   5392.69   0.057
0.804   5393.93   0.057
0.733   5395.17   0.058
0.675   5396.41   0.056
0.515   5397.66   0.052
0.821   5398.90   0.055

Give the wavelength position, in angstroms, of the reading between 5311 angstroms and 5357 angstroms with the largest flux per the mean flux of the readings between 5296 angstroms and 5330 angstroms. 5312.58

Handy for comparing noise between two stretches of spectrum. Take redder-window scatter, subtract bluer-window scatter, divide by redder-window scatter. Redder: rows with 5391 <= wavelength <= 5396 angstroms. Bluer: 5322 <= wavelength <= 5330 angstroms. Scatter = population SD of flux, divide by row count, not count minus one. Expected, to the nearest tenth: -1.6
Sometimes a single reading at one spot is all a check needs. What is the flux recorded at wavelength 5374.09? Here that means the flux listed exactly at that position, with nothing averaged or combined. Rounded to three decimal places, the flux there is 0.907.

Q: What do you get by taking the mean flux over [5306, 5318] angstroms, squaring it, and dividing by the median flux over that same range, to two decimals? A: 0.92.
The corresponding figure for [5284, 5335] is 0.82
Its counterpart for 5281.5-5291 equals 0.84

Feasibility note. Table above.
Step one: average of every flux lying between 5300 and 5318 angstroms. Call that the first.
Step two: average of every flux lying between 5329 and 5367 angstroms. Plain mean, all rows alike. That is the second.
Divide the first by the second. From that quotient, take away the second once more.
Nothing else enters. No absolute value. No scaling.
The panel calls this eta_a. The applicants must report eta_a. 0.22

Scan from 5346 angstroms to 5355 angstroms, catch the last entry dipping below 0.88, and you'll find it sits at 5354.33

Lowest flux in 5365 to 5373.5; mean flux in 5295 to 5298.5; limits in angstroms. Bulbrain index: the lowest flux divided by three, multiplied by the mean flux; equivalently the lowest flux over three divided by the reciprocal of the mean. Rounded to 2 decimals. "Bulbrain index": 0.14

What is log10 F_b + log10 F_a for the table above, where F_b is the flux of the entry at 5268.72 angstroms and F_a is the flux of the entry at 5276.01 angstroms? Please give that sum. -0.31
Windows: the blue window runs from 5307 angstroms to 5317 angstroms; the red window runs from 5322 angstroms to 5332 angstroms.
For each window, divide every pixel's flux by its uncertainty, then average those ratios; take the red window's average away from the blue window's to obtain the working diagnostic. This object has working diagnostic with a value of 2.3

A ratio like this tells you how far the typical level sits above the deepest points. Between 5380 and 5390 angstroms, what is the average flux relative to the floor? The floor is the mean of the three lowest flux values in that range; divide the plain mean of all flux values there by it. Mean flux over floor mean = 1.05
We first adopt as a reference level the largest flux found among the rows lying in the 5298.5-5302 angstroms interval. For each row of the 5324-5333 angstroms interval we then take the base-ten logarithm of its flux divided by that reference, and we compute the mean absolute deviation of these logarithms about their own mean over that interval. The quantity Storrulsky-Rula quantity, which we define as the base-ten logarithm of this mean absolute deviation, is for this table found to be -1.01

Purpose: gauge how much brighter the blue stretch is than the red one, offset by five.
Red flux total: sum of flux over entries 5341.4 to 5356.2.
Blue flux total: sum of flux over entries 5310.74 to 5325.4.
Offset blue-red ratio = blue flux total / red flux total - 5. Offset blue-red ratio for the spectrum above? -3.91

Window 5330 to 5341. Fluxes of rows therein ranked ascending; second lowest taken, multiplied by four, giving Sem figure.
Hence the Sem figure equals 2.8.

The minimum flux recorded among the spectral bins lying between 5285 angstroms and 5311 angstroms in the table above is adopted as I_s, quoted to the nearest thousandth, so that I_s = 0.655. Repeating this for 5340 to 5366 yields 0.694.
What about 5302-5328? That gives 0.497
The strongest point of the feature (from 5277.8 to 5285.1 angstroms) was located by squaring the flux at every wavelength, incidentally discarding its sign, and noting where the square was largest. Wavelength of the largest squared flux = 5279.65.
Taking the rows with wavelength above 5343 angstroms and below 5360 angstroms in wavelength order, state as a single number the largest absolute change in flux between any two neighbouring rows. 0.16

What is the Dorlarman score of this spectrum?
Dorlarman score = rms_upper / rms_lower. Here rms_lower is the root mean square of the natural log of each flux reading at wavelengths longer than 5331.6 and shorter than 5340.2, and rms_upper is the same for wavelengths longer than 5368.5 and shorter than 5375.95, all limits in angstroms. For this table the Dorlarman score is 1.6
